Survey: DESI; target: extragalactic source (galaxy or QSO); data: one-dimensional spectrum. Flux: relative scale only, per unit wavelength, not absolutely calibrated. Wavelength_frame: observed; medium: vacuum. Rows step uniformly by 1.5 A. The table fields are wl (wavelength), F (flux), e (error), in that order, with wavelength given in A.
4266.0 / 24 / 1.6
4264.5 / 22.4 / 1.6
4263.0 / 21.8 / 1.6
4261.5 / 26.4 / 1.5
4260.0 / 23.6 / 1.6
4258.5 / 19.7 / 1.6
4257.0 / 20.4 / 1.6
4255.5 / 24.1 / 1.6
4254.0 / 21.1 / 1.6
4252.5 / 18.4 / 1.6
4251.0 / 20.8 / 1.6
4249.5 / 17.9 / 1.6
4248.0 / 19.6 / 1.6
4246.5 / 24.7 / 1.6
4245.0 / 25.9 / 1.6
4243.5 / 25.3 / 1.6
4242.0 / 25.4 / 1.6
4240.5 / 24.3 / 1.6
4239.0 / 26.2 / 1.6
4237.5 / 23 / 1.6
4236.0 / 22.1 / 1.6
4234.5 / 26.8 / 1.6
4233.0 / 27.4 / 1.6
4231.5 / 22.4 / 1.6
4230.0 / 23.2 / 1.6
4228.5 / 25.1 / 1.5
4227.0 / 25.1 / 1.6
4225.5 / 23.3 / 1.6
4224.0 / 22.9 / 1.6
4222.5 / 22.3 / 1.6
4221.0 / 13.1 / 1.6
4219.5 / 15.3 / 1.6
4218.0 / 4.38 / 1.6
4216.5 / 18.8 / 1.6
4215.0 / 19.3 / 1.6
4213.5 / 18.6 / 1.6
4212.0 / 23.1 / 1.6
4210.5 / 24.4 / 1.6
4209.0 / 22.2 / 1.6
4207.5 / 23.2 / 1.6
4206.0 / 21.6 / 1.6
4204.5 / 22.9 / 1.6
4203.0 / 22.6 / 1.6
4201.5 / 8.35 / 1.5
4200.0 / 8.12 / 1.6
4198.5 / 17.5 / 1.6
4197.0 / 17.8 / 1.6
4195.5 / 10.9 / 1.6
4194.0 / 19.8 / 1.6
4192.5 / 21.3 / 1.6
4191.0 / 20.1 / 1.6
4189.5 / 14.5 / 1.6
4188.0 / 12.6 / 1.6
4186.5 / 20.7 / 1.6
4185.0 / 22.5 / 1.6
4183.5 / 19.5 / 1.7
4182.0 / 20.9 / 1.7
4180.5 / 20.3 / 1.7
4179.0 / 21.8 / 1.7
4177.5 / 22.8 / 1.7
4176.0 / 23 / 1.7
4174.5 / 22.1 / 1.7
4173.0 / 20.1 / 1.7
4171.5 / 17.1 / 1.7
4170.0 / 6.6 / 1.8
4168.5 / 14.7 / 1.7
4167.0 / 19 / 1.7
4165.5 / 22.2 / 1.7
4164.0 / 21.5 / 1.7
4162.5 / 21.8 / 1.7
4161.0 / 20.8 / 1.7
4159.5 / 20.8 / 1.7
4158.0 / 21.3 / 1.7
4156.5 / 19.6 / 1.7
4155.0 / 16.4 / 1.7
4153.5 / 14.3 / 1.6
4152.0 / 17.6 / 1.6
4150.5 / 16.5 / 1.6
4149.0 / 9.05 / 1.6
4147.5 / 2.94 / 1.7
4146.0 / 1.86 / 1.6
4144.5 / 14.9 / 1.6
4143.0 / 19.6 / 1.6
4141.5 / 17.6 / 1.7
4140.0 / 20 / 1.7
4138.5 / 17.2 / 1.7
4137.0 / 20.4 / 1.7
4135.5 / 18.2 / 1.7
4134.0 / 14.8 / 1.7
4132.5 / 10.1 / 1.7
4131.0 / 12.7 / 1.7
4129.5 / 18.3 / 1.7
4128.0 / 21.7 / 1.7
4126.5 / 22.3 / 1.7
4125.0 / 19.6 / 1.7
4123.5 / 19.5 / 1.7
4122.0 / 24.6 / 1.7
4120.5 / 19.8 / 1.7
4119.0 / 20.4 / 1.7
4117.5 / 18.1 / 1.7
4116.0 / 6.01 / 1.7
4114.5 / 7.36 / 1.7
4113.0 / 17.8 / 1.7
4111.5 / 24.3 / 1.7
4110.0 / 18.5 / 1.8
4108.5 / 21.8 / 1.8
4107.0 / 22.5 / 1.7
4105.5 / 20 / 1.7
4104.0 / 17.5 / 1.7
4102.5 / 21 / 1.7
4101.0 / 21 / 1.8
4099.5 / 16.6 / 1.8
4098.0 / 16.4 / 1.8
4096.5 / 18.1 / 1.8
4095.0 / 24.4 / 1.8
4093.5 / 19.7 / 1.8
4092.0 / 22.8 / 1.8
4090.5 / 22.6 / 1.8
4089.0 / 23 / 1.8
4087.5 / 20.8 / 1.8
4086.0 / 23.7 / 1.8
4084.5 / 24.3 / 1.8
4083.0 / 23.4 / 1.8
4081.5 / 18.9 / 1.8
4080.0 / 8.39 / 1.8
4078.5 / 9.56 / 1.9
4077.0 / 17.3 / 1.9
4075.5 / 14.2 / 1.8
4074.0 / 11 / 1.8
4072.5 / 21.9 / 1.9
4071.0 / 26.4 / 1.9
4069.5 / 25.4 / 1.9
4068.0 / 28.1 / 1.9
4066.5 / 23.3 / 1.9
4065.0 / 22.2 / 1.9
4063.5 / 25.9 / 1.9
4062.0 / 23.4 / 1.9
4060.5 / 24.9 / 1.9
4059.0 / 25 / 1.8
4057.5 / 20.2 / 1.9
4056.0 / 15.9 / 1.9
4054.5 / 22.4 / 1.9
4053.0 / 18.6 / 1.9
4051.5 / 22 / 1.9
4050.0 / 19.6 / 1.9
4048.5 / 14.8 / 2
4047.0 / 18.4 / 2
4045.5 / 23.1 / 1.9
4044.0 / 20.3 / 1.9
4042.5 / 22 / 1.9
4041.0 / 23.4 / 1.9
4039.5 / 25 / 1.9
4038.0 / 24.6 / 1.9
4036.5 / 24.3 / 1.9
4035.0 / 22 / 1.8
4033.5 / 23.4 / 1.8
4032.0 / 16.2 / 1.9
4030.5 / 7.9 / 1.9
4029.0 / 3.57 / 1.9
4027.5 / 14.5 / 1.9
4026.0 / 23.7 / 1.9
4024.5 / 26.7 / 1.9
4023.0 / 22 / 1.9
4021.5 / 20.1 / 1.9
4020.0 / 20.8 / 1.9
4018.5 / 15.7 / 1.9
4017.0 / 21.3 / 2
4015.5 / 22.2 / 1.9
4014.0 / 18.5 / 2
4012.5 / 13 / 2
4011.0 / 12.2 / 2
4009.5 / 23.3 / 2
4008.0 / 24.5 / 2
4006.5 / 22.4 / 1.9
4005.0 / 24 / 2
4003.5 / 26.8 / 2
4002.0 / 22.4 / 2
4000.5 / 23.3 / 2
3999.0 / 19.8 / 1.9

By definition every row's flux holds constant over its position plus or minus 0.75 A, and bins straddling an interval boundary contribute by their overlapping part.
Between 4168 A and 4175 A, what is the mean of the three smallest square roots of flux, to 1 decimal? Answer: 3.5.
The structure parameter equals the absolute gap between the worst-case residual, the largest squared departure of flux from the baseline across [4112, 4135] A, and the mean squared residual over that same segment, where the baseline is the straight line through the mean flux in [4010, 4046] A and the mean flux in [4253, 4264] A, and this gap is 169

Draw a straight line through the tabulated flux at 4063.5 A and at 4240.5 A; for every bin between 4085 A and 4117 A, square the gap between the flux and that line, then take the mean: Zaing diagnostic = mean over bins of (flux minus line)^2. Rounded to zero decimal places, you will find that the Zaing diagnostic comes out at 61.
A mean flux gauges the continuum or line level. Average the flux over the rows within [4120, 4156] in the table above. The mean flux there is 16.2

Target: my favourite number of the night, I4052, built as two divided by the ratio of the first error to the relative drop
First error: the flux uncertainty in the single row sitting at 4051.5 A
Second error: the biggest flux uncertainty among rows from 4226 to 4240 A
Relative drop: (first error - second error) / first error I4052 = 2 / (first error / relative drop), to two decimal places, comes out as 0.17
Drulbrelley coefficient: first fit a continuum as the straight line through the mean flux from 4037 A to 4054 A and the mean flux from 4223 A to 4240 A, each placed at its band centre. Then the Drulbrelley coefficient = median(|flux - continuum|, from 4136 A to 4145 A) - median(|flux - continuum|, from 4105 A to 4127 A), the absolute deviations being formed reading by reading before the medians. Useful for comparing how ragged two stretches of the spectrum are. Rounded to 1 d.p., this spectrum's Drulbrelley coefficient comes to 1.6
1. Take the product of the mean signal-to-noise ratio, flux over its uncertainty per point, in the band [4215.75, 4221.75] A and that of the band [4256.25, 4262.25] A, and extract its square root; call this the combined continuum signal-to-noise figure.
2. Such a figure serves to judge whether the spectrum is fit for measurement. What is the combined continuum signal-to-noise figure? 10.8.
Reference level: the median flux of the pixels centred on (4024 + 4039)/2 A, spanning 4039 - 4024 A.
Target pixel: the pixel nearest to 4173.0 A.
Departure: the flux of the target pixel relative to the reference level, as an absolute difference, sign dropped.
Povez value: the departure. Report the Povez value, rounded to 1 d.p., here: 2.6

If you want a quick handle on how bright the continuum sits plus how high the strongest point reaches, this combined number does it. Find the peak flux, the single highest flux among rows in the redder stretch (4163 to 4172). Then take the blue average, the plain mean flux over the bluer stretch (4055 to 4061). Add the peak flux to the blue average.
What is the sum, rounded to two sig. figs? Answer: 44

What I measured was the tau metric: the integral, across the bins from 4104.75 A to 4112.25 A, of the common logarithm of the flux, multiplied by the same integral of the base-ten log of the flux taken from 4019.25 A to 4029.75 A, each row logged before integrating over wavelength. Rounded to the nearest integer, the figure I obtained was 127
